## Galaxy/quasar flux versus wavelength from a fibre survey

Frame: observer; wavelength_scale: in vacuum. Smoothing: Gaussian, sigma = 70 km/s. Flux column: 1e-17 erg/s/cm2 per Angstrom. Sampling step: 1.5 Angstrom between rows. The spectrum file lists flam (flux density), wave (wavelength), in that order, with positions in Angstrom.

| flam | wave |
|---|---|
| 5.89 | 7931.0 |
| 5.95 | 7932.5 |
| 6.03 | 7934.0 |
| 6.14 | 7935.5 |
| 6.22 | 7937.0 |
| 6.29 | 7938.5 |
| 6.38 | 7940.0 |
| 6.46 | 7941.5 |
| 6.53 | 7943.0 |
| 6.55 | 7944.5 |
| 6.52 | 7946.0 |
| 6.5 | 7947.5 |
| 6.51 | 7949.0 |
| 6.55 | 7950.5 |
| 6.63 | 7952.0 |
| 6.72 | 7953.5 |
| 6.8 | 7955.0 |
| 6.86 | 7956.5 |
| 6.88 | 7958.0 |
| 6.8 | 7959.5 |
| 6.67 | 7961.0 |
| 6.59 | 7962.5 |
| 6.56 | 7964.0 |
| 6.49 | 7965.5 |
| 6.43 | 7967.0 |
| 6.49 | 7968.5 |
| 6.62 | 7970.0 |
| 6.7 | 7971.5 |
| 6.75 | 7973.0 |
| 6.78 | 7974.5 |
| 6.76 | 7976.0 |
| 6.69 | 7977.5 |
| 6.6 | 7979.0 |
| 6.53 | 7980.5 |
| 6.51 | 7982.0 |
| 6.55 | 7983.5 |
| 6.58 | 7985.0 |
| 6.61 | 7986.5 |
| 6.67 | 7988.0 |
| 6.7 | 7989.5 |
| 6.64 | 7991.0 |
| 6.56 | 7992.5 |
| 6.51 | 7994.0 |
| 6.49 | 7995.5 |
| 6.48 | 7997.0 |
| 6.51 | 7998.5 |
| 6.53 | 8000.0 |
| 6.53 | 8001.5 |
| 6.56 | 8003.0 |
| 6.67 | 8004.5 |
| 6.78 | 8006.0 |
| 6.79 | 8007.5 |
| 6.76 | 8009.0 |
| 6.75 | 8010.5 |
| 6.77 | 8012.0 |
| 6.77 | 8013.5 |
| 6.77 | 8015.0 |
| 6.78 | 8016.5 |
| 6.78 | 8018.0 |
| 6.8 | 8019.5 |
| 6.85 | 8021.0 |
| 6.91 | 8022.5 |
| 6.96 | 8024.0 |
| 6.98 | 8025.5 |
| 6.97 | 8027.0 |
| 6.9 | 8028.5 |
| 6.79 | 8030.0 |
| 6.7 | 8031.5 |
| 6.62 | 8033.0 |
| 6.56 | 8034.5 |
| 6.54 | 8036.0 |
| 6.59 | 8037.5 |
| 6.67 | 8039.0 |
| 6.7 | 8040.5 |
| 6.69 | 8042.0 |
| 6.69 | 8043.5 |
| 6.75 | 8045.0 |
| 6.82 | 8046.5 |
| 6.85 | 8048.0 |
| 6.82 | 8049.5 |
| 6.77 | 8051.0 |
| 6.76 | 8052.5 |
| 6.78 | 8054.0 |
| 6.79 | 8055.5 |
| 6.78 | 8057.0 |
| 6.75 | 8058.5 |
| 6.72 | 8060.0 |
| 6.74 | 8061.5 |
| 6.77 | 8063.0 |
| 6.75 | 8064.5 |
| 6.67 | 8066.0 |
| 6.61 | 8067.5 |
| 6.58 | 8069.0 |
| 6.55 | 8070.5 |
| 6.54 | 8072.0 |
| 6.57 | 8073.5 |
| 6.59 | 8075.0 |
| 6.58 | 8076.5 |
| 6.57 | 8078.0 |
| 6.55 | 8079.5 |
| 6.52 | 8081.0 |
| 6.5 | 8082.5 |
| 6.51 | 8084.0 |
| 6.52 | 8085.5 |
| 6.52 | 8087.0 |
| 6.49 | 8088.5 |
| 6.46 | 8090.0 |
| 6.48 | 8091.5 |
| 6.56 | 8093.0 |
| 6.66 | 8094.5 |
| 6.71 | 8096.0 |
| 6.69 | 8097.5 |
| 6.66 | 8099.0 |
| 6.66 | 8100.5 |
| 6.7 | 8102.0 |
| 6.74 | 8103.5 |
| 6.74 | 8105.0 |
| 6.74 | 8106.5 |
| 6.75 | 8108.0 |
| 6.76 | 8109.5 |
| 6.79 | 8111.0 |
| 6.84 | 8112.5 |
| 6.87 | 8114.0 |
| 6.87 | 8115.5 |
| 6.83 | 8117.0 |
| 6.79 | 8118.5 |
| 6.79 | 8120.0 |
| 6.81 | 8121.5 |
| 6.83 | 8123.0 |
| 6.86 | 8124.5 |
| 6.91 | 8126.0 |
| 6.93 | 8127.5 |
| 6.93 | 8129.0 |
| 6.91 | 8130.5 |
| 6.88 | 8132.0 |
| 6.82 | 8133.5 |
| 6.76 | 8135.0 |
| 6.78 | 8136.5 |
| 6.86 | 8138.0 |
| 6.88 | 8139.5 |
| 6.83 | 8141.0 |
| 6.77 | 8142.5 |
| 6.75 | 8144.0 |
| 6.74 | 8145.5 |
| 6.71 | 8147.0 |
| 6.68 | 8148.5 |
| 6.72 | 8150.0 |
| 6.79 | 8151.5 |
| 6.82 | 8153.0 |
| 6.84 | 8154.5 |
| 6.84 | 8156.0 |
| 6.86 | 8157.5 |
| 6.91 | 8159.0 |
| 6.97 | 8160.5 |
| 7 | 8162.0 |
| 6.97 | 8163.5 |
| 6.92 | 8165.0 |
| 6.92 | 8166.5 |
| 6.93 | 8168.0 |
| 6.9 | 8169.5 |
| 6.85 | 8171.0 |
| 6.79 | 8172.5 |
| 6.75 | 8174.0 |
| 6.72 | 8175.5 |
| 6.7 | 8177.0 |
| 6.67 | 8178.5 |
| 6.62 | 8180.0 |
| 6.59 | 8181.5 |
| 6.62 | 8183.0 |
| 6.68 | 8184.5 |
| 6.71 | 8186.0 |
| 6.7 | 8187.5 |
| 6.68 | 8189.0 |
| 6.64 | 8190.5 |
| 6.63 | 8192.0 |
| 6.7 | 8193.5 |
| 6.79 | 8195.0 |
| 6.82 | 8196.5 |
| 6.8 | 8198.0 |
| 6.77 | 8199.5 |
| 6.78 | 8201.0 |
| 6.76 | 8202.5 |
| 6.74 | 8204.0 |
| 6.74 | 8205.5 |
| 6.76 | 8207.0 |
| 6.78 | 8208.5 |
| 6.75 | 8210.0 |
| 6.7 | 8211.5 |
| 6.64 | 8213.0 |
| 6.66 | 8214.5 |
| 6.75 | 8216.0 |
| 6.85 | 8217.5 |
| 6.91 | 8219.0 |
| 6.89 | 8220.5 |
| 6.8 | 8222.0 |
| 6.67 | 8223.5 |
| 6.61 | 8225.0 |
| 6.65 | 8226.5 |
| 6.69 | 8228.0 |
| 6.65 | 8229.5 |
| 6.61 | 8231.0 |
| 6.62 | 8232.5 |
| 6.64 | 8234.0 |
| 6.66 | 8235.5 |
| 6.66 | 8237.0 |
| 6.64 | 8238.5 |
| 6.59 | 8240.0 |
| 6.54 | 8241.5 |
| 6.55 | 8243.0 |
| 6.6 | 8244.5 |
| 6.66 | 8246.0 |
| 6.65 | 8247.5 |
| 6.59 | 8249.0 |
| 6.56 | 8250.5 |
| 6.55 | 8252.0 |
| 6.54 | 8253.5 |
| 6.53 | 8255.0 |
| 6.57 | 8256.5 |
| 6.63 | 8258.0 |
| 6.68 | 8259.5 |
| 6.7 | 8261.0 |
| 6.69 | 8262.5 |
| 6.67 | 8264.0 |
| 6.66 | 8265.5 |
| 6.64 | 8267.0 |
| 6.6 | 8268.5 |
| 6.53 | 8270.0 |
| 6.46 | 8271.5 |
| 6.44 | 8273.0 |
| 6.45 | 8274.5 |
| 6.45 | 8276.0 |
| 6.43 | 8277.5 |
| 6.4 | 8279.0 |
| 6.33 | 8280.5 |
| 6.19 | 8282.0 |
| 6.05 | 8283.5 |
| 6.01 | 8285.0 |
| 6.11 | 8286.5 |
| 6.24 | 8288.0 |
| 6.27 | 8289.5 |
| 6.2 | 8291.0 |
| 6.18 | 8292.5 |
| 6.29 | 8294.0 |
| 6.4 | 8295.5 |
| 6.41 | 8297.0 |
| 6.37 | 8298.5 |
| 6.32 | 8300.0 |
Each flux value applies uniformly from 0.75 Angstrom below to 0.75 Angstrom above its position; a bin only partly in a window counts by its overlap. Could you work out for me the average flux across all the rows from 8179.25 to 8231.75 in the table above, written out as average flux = 6.72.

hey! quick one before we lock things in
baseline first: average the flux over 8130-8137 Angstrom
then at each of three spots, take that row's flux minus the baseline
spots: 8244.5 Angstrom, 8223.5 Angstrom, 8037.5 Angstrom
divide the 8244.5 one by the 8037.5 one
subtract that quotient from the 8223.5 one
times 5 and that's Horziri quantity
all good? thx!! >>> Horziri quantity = -5.6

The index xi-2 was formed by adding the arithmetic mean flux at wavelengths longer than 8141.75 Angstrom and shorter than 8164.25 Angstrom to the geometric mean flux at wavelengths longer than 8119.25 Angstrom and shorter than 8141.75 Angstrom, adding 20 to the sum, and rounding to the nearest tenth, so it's 33.7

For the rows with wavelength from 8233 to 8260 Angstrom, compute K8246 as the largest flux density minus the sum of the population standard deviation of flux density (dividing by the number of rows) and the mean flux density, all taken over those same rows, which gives 0.029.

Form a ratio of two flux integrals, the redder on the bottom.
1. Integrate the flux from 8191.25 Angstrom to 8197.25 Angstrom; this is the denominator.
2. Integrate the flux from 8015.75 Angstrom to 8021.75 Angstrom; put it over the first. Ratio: 1.01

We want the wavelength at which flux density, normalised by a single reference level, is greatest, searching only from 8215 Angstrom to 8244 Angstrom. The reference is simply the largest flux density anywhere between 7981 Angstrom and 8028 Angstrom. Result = 8219.0 Angstrom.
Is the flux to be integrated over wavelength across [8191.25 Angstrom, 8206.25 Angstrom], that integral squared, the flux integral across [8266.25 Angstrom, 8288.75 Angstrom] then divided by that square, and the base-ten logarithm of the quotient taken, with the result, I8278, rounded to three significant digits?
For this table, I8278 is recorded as -1.86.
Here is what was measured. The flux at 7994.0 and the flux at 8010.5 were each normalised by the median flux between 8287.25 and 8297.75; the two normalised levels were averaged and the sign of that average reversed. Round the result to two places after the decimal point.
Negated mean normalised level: -1.06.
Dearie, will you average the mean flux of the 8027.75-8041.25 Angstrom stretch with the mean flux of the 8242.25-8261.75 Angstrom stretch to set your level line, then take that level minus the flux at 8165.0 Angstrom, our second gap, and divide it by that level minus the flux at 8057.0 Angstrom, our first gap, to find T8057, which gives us 2.0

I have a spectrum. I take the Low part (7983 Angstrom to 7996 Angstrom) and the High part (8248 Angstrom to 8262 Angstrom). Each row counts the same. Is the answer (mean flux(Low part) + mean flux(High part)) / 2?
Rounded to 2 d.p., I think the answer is 6.59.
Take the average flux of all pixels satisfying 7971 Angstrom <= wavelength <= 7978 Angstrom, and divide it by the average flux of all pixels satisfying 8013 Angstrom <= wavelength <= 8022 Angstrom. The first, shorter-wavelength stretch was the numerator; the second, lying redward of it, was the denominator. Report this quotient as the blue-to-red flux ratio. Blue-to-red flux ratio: 0.992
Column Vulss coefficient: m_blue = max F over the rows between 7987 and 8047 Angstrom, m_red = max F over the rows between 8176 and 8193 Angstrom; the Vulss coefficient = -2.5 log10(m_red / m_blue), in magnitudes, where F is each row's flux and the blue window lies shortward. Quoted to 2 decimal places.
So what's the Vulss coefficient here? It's 0.04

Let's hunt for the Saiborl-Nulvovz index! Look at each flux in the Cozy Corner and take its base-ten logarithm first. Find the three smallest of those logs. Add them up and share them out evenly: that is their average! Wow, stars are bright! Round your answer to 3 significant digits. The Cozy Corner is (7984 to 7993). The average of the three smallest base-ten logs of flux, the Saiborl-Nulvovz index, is 0.818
